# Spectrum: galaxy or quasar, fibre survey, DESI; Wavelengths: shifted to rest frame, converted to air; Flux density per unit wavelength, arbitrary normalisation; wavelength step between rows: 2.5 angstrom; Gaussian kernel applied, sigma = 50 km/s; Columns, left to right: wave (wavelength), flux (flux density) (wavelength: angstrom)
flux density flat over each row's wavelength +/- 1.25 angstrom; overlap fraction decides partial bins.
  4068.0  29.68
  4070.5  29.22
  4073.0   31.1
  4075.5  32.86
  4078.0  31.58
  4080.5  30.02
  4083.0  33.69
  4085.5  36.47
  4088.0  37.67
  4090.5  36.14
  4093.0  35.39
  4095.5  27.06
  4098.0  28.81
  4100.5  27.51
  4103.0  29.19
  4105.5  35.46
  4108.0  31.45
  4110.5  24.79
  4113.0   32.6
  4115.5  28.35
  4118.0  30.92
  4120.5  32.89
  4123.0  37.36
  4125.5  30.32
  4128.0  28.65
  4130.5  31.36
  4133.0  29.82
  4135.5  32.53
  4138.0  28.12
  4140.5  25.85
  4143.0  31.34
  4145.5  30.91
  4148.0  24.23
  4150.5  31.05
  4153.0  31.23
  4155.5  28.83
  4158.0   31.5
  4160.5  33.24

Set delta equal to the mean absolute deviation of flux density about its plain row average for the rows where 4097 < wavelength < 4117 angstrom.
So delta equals 2.55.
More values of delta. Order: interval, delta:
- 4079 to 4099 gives 3.39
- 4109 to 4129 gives 2.71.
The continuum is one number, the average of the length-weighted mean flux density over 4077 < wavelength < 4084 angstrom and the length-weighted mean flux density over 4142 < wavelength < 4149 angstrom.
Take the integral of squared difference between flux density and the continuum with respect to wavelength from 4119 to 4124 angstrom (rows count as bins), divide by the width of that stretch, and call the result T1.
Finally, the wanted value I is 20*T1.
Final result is 516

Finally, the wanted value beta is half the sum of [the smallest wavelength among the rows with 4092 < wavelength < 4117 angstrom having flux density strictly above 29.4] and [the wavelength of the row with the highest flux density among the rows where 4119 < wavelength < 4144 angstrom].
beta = 4108.0 angstrom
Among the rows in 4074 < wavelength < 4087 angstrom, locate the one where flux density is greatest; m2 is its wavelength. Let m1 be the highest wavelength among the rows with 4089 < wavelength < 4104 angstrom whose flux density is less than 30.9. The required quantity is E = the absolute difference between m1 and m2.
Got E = 17.5 angstrom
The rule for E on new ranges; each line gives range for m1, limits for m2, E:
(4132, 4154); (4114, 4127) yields 25.0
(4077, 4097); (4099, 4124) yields 27.5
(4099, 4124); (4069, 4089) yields 27.5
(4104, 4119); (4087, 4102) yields 27.5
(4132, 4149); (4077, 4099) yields 60.0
